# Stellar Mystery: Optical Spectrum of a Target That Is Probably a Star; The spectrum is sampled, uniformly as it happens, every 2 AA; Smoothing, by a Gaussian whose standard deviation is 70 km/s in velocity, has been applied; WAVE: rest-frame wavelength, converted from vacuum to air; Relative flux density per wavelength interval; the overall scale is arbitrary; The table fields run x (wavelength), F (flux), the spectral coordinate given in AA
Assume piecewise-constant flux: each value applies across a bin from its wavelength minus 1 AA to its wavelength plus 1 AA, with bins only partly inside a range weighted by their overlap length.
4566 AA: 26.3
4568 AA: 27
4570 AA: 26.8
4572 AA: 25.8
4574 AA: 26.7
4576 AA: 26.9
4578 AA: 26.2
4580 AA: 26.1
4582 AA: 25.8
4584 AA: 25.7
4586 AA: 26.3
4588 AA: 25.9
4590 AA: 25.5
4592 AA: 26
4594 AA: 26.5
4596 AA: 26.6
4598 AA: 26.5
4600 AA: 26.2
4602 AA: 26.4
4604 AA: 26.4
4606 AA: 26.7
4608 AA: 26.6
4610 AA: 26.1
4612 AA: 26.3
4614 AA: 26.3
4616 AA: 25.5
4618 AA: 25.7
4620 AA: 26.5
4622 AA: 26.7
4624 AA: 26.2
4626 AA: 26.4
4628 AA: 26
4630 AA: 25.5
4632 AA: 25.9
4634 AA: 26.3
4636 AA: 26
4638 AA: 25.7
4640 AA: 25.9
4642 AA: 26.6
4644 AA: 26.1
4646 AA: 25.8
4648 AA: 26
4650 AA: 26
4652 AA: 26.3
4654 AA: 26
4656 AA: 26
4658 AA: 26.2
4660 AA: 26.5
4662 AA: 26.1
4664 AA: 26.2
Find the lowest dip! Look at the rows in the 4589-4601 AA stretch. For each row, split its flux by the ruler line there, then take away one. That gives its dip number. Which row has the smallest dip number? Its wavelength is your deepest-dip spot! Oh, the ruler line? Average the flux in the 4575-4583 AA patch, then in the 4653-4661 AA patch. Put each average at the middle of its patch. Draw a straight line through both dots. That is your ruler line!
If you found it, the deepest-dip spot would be 4590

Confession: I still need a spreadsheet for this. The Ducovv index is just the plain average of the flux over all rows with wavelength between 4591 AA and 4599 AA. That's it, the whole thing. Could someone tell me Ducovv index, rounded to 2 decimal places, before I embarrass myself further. 26.40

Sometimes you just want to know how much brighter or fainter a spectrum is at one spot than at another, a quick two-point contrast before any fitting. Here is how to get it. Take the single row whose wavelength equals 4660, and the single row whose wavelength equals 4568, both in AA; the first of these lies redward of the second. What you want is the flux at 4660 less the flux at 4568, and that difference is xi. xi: -0.5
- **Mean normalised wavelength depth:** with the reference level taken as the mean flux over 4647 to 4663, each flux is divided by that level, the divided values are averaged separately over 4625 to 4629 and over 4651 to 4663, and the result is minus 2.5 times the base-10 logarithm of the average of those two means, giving -0.0022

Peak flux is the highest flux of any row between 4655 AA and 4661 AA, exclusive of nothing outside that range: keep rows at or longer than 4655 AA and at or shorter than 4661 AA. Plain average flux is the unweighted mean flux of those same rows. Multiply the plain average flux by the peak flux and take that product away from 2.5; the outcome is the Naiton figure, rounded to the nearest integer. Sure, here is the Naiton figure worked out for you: -693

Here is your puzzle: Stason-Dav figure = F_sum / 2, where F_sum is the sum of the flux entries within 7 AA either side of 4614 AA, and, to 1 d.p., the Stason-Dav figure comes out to 91.5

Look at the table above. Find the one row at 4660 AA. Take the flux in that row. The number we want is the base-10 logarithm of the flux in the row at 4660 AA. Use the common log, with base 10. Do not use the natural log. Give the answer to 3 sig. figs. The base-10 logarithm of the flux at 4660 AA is 1.42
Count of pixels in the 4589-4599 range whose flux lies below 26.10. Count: 2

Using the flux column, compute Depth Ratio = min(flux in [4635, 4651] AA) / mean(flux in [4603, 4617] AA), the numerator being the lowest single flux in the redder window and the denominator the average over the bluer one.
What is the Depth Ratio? 0.98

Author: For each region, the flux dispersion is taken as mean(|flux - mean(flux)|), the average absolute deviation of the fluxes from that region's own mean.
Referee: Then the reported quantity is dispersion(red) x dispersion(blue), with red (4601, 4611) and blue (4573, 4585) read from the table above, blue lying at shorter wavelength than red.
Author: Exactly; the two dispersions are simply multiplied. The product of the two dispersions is 0.063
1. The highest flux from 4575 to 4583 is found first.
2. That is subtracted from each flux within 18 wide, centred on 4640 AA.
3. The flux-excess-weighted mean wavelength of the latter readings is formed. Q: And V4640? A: 4640.0 AA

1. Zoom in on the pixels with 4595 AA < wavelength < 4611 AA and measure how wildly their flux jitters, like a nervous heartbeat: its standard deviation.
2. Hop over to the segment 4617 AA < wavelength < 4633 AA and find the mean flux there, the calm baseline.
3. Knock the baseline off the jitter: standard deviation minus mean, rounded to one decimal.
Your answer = -25.9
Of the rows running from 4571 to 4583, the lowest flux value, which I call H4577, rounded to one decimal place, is 25.8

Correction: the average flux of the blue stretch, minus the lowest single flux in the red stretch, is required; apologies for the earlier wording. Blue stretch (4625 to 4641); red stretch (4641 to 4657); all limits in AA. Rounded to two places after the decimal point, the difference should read 0.16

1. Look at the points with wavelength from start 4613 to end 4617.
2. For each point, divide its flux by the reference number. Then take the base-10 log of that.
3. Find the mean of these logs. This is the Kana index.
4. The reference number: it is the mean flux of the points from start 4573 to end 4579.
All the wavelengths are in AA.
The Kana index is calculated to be -0.012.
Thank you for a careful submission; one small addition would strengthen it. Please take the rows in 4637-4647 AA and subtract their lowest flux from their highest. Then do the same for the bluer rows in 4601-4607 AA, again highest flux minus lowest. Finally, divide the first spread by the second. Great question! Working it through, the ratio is 3.0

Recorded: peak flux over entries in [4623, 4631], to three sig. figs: 26.4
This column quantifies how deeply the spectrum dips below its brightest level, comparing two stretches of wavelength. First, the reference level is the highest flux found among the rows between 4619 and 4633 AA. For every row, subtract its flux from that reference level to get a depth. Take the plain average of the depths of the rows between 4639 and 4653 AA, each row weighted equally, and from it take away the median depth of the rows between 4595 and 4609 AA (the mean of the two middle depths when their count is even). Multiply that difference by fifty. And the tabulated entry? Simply 20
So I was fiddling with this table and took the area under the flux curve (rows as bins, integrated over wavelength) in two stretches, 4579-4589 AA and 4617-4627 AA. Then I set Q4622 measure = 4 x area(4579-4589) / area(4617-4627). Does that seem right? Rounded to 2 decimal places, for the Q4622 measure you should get 3.95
